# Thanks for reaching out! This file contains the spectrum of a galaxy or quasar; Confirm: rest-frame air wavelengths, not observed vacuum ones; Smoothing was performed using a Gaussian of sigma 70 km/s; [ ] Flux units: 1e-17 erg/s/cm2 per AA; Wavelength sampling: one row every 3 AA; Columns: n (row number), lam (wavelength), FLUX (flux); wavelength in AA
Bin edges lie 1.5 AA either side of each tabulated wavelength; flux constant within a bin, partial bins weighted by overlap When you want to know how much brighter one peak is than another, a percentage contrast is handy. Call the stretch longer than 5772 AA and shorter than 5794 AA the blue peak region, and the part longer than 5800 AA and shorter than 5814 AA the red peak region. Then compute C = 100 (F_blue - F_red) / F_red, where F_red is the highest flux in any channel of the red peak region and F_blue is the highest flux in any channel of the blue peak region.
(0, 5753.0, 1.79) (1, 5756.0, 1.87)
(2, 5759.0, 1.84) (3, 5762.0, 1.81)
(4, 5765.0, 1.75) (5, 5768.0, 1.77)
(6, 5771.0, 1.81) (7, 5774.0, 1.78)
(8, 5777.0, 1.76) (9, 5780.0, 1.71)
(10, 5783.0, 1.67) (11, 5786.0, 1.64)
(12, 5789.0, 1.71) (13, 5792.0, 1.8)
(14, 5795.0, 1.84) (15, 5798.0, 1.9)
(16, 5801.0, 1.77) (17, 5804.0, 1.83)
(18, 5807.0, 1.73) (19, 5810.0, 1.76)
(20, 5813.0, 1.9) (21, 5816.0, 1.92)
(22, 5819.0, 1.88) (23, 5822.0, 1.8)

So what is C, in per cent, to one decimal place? -5.3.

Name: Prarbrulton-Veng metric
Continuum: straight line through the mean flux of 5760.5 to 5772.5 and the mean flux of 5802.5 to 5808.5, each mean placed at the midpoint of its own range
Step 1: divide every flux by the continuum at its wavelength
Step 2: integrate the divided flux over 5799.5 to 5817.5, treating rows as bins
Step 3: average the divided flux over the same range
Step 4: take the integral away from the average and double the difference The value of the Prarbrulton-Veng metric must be -34.7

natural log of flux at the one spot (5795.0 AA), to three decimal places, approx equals 0.610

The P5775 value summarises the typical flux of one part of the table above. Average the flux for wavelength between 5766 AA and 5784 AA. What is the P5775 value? 1.75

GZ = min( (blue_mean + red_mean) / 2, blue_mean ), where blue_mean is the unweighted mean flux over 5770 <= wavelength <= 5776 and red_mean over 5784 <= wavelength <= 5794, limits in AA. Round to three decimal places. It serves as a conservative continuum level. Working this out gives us 1.756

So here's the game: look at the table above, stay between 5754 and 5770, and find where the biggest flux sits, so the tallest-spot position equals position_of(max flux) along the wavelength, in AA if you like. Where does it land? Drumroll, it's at 5756.0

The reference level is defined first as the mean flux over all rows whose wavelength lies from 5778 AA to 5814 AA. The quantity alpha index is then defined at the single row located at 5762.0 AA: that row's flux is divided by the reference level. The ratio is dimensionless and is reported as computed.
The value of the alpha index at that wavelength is 1.02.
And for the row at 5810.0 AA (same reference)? 0.99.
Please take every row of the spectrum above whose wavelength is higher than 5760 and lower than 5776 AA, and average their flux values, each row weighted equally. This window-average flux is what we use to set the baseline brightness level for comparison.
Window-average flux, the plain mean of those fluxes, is 1.78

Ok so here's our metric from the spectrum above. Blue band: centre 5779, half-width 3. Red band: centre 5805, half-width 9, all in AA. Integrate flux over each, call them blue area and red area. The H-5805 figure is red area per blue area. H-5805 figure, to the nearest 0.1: 3.1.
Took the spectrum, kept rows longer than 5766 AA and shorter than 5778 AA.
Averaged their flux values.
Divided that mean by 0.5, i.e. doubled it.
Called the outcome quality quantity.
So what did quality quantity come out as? 3.56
